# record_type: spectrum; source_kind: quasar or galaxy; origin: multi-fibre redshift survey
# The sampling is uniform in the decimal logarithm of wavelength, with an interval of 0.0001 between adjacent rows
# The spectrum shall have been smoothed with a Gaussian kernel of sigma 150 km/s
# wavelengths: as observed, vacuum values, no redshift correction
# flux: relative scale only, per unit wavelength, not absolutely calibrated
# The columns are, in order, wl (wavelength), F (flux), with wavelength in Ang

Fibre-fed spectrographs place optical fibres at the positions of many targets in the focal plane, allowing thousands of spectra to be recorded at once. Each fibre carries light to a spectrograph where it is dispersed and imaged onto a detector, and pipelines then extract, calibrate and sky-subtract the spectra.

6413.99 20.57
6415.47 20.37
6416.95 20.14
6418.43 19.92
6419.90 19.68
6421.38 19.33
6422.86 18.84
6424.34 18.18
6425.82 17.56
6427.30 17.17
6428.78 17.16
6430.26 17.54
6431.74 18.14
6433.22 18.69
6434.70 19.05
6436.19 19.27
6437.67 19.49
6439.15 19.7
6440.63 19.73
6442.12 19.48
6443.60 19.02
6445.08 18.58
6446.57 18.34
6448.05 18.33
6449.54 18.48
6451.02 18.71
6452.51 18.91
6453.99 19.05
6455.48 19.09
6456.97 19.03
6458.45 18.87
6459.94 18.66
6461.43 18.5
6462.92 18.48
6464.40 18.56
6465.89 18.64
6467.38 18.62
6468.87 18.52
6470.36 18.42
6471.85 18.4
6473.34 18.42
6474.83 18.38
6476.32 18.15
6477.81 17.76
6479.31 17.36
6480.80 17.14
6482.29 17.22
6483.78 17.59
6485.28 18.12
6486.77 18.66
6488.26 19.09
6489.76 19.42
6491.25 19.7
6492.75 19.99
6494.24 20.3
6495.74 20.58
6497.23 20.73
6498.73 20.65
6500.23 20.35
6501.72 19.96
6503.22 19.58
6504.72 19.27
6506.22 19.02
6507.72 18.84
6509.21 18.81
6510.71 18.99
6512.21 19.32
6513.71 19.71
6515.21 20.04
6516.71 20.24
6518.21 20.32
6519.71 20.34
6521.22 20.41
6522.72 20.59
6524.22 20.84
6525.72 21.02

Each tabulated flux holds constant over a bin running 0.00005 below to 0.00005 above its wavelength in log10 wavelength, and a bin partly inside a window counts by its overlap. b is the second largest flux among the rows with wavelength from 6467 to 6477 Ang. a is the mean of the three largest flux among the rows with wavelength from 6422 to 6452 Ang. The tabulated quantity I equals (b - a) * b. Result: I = -21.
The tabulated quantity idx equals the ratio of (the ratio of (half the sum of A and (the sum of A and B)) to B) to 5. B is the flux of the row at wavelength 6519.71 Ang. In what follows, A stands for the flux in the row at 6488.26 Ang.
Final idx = 0.288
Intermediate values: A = 19.09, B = 20.34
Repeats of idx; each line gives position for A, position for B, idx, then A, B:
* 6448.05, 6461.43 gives 0.298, 18.33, 18.5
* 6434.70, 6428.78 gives 0.322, 19.05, 17.16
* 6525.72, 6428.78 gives 0.345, 21.02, 17.16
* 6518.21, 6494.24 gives 0.300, 20.32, 20.3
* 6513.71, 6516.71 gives 0.295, 19.71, 20.24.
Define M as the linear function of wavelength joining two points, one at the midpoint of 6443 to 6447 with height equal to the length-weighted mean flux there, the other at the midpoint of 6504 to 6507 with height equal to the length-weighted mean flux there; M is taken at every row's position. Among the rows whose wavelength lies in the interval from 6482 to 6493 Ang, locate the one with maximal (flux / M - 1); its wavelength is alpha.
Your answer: 6492.75 Ang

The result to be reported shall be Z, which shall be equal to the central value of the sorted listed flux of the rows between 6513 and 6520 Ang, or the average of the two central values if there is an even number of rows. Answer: 20.2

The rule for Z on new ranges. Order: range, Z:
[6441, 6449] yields 18.6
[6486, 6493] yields 19.4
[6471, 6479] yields 18.4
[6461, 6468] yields 18.6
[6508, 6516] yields 19.3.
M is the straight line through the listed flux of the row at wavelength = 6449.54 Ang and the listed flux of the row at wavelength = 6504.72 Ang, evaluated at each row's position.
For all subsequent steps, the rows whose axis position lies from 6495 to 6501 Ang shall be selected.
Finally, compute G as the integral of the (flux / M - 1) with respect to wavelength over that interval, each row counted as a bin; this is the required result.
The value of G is 0.44 Ang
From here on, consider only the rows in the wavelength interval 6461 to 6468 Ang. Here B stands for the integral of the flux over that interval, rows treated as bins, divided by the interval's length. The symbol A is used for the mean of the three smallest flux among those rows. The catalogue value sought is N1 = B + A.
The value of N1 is 37.1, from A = 18.5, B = 18.57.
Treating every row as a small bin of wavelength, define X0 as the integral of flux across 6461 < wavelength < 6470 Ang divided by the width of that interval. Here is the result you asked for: 18.6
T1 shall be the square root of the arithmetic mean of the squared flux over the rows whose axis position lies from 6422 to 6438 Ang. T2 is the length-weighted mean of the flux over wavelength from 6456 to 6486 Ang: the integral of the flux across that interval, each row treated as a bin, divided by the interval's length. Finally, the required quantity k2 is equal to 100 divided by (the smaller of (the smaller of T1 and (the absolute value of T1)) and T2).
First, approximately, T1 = 18.3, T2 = 18.25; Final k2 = 5.48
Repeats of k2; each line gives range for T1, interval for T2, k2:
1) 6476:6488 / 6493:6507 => 5.63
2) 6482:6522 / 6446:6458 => 5.33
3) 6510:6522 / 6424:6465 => 5.36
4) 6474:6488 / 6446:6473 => 5.61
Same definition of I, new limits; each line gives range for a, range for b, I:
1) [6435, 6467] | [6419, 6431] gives -6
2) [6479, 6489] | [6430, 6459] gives 21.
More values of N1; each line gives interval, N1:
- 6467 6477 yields 36.7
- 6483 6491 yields 36.8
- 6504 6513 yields 37.9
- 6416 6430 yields 35.9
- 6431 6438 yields 37.5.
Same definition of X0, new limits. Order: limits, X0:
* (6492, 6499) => 20.4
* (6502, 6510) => 19.2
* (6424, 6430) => 17.5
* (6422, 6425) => 18.5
